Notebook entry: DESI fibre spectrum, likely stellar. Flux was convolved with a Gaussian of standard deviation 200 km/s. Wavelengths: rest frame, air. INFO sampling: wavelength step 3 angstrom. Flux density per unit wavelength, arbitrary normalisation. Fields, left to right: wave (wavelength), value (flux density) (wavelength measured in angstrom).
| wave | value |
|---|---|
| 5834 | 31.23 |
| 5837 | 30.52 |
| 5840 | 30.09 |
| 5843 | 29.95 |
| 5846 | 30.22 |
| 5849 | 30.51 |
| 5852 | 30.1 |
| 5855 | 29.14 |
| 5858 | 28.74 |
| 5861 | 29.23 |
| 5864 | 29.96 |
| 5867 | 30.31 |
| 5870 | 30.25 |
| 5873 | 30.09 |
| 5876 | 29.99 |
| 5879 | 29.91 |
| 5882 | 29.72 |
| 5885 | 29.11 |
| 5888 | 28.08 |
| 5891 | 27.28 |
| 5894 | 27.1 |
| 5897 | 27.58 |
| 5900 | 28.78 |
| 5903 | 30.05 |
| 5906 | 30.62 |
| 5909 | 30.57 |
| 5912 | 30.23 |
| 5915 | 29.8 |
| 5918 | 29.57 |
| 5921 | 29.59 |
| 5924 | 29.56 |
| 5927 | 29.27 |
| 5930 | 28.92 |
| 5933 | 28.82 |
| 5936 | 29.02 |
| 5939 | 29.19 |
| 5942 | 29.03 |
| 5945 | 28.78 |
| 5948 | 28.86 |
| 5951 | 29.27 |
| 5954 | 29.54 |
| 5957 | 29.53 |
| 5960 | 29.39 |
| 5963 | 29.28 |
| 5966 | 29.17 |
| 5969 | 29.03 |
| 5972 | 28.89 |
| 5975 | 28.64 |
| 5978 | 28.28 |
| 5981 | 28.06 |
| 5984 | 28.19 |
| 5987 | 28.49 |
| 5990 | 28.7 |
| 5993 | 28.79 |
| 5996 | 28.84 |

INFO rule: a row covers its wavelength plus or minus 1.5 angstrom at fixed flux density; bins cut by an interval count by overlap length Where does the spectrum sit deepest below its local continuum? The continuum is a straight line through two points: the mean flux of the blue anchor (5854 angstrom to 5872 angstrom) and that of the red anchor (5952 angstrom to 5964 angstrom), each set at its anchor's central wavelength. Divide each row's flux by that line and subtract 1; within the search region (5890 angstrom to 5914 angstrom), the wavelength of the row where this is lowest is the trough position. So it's 5894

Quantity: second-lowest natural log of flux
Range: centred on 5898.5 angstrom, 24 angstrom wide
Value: 3.31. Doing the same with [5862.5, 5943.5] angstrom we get 3.31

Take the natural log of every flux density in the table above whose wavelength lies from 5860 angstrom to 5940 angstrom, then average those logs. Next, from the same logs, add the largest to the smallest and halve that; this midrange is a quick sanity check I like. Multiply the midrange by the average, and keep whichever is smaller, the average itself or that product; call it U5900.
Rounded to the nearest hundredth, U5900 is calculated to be 3.38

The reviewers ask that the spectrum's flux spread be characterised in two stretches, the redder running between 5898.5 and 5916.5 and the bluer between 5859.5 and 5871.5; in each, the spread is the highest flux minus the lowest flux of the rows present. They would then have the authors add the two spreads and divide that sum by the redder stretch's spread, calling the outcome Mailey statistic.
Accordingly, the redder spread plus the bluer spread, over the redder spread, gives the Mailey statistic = 1.6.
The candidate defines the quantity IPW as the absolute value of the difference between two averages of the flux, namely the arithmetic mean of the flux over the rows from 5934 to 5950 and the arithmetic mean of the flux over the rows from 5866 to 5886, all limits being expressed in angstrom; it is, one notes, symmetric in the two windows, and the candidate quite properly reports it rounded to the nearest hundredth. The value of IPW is 0.94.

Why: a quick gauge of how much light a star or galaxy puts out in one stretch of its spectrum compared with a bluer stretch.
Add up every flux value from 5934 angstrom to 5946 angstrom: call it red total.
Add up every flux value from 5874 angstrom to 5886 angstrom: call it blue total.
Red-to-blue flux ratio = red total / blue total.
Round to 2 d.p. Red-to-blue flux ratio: 0.98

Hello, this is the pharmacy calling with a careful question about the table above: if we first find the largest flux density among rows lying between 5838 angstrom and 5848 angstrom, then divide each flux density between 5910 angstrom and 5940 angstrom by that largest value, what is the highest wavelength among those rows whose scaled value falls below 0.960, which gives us 5933 angstrom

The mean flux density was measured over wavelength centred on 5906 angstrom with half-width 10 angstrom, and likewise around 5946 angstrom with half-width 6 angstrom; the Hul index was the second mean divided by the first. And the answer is 0.98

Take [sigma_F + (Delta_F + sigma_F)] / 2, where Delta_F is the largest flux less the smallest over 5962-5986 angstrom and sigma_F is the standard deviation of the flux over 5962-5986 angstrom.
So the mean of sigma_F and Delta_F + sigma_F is 1.1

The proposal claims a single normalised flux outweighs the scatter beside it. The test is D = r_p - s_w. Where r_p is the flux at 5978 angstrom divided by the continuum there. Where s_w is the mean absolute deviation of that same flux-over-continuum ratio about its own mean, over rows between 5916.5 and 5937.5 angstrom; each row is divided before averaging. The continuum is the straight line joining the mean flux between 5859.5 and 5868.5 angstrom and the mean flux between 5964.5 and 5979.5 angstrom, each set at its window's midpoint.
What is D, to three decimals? 0.976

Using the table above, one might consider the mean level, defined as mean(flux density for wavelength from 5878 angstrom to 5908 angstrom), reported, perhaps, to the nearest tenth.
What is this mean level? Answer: 28.8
